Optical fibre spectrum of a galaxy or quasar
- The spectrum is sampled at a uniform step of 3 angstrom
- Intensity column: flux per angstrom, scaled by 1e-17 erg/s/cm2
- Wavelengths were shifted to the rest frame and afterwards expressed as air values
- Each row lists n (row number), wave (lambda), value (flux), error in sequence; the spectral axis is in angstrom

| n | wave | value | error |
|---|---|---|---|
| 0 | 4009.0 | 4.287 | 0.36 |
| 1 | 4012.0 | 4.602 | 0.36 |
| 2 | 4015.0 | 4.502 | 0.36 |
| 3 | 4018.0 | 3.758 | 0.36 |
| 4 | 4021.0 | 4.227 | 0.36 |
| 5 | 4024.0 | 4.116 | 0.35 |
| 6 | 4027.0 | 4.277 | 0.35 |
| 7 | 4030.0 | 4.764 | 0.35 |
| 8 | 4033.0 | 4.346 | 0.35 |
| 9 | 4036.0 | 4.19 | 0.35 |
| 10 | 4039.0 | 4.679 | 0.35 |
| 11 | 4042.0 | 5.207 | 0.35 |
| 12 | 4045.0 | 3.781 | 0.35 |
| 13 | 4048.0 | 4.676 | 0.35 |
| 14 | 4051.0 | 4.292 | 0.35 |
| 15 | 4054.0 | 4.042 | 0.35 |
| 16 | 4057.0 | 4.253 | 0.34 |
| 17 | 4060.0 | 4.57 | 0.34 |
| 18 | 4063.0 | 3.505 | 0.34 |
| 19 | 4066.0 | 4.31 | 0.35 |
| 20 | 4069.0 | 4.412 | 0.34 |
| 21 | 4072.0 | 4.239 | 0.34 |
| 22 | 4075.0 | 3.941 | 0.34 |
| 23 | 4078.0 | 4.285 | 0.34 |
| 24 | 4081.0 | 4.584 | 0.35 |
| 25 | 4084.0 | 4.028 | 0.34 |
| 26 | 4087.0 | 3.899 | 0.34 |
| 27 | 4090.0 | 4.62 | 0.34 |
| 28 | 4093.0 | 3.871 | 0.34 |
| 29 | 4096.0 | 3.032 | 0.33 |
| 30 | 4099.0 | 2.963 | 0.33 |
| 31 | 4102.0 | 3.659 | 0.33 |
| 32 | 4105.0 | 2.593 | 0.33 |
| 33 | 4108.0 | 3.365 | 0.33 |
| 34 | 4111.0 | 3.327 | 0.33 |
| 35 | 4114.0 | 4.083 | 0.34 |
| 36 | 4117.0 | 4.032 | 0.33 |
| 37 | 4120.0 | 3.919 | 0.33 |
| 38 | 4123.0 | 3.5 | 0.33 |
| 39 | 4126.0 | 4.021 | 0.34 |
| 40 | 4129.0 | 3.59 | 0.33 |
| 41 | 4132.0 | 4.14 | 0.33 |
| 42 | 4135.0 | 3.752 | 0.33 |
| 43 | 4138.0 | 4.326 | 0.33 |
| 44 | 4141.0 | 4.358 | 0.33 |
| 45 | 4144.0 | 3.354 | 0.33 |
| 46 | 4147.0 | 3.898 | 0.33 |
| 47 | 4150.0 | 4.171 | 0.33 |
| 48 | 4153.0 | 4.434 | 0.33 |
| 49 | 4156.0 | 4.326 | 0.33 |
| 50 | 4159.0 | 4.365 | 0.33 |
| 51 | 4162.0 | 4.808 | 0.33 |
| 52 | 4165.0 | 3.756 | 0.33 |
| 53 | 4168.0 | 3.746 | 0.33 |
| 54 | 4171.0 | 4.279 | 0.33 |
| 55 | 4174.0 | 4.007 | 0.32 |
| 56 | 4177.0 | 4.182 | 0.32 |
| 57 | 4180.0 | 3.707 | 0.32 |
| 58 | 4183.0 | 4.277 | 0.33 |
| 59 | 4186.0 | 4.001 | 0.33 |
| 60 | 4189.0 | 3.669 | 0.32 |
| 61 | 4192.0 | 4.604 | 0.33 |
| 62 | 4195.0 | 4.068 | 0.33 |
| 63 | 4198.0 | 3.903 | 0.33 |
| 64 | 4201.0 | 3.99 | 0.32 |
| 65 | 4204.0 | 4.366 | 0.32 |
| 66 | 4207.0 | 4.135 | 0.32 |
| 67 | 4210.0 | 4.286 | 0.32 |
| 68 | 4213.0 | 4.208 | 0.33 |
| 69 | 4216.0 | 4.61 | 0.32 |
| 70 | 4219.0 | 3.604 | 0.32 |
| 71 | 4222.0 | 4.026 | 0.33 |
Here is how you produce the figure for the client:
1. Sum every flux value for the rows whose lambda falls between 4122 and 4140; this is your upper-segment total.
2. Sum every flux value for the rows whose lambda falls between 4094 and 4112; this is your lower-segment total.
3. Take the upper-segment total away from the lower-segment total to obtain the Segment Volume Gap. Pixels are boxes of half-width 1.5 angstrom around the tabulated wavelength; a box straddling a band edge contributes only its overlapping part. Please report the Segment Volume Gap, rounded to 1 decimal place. -4.4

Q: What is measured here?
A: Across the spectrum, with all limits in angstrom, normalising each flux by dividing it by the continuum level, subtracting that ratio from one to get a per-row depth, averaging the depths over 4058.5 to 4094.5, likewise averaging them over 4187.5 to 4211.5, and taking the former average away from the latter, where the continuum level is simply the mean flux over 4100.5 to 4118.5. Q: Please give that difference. 0.02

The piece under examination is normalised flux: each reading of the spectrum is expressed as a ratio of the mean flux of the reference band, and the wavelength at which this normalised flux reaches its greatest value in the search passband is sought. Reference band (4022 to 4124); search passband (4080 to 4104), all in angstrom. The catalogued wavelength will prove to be 4090.0 angstrom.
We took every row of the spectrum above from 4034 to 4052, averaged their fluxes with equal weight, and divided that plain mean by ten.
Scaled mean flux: 0.447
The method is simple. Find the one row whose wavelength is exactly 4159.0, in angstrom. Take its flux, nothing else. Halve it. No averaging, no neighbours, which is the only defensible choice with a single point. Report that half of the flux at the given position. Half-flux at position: 2.18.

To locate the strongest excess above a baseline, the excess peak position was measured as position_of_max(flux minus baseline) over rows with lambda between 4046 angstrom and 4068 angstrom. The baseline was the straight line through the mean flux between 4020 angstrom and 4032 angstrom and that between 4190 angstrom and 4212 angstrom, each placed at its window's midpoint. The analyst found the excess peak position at 4048.0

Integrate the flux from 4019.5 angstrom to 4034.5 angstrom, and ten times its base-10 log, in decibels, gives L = 18.1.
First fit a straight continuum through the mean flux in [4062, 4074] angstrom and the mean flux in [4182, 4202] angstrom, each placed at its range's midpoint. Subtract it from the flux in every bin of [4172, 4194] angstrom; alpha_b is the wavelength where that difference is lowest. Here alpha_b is 4189.0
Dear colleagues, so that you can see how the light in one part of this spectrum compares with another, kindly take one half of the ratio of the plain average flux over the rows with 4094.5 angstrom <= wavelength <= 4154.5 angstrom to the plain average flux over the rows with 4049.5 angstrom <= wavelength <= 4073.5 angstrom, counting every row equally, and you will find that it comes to 0.443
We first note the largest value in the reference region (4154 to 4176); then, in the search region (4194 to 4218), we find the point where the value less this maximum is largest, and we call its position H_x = 4216.0 angstrom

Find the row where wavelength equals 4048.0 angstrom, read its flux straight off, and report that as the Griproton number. 4.676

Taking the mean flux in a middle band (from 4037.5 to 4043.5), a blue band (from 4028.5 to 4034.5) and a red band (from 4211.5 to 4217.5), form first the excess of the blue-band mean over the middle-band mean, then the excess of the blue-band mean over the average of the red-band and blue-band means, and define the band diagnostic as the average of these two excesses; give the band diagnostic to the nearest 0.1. -0.2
